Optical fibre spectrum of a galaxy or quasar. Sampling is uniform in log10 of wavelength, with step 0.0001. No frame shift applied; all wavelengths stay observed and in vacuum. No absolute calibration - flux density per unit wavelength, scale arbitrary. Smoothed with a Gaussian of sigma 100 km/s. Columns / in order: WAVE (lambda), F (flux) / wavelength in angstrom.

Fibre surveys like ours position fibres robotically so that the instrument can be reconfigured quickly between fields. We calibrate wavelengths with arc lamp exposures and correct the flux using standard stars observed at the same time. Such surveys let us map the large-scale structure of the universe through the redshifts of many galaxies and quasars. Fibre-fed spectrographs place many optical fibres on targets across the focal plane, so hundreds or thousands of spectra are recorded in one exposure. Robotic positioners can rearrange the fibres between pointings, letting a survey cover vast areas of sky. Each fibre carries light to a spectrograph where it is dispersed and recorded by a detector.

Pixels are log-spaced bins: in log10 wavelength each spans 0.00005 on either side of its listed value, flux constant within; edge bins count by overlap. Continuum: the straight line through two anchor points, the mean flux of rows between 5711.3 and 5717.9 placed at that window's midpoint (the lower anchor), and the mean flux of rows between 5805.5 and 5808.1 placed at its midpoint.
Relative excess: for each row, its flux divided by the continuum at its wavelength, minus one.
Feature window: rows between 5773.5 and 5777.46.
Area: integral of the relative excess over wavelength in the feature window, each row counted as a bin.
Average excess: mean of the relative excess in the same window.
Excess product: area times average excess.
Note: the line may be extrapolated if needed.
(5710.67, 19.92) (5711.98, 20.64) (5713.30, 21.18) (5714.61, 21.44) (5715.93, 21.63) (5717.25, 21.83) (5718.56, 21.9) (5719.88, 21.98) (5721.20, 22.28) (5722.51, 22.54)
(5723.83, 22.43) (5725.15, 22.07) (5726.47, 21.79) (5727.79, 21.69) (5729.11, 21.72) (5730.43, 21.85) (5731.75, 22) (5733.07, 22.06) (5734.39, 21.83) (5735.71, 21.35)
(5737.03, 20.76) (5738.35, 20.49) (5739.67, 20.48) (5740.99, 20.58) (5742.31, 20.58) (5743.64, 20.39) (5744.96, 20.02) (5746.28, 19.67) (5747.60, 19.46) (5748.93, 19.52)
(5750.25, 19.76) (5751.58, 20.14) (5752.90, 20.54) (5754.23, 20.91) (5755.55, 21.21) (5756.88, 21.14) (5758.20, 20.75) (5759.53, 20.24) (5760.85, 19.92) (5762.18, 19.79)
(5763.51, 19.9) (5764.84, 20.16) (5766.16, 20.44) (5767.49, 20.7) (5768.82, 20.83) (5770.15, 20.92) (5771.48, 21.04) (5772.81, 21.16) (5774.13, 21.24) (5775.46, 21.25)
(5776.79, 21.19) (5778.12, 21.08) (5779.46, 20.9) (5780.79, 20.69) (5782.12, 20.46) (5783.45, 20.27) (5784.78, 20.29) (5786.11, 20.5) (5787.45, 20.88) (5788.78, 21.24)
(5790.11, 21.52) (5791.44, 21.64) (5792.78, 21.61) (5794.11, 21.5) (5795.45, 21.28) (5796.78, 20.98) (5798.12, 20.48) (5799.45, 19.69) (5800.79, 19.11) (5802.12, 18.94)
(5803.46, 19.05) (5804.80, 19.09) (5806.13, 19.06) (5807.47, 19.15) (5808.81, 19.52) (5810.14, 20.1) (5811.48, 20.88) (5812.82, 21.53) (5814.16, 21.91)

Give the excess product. 0.019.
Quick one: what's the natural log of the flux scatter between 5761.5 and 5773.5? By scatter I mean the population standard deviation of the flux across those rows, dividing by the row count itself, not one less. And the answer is -0.7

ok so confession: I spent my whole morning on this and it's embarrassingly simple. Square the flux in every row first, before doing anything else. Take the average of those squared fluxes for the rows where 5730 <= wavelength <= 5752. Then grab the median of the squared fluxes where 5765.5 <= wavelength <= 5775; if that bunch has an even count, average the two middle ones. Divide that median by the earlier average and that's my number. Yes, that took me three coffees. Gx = 1.03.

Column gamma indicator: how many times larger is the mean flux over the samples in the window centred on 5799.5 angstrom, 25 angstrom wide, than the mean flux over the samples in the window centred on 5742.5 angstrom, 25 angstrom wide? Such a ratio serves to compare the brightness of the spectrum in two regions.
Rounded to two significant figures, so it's 0.98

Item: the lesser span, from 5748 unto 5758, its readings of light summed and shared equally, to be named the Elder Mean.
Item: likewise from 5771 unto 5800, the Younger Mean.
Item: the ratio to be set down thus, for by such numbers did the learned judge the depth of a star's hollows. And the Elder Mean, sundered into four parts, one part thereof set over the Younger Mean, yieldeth 0.244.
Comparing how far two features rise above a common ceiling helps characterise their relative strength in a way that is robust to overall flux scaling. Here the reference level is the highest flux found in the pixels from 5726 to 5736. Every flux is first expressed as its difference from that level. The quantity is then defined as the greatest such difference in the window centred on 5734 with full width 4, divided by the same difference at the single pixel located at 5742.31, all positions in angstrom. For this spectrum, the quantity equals 0.0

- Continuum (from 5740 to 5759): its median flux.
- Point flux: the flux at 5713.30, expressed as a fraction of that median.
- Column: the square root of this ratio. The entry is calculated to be 1.02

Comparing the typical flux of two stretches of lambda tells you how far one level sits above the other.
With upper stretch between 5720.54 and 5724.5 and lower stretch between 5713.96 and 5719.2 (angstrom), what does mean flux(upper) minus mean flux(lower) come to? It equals 0.7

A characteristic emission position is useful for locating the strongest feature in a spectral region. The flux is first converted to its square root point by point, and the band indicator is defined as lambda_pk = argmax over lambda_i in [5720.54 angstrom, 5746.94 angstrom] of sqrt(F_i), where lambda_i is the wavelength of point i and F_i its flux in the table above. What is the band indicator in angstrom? 5722.51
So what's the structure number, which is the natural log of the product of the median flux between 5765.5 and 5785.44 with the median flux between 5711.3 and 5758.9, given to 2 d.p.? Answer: 6.09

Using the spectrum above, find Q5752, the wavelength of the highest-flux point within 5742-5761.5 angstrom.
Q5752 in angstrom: 5755.55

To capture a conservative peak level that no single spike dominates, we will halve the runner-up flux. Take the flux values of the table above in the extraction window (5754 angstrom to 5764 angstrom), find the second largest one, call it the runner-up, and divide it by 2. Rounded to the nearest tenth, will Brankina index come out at 10.6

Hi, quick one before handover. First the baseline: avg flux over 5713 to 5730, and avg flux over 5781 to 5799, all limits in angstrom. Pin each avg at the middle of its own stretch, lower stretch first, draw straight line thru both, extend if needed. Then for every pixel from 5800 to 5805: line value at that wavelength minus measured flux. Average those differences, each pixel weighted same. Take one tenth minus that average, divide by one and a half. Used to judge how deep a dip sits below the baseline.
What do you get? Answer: -1.1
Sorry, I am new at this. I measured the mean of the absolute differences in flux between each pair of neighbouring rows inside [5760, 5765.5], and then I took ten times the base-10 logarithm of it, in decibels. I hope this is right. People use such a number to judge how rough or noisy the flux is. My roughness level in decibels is -8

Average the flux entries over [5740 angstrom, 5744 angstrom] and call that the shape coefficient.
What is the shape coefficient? 20.5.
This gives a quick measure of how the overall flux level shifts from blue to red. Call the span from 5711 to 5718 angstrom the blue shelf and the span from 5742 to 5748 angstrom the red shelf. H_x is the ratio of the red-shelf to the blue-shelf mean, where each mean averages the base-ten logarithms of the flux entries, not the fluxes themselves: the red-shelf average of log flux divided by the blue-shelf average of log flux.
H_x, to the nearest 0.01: 0.98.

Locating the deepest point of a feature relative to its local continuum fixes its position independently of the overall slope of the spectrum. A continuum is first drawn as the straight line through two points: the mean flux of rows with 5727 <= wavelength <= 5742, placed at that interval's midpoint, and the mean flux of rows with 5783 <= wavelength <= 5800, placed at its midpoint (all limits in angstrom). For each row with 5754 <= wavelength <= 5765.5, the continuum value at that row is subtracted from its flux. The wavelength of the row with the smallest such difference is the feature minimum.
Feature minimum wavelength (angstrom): 5762.18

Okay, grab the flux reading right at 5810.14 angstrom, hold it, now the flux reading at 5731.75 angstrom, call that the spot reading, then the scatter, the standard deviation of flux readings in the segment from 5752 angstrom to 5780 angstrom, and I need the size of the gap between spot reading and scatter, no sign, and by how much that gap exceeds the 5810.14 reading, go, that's 1.4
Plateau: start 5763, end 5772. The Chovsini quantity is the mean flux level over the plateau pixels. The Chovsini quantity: 20.57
